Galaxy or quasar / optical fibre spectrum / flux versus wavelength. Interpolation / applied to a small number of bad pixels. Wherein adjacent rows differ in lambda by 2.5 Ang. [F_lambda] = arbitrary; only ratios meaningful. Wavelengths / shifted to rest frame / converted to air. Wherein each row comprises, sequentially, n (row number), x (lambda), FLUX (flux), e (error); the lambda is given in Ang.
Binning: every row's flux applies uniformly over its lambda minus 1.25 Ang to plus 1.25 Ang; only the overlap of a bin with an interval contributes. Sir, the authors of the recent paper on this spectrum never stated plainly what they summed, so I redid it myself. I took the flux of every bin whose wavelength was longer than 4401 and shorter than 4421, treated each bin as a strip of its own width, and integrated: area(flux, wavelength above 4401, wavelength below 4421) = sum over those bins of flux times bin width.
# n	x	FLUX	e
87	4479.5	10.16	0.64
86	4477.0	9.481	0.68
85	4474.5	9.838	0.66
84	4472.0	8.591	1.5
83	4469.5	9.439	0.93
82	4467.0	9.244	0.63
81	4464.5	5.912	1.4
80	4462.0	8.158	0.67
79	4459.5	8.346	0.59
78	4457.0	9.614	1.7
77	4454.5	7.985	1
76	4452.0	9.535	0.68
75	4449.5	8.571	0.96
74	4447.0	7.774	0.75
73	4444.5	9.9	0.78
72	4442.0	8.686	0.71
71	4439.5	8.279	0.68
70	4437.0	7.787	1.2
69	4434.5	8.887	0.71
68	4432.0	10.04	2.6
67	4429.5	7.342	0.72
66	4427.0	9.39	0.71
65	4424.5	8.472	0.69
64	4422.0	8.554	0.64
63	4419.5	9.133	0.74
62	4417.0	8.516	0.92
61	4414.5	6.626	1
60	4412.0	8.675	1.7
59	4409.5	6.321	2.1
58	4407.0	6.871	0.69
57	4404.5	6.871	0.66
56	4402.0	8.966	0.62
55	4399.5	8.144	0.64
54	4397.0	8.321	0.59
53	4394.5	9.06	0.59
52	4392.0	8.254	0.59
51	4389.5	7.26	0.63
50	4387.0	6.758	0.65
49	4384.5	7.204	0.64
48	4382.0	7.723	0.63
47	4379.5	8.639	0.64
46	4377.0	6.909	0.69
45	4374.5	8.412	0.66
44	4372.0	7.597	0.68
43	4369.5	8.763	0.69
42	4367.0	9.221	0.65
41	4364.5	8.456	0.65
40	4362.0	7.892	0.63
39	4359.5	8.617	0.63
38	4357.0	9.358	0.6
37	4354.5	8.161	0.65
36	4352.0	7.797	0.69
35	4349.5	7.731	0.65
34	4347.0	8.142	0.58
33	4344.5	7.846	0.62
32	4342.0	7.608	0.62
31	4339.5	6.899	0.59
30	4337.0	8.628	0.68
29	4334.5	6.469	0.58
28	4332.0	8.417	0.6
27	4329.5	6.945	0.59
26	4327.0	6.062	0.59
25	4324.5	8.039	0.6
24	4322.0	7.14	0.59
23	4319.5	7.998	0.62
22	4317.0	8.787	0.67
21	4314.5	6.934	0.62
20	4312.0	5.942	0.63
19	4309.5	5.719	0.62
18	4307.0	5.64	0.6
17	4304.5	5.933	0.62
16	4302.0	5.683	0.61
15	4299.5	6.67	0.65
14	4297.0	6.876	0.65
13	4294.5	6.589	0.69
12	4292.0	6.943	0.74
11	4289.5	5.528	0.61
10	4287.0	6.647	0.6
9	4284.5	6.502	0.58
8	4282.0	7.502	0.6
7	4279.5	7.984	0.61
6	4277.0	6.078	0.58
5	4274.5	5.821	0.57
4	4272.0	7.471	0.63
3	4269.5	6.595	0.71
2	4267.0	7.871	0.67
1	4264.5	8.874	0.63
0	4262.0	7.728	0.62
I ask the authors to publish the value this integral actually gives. 155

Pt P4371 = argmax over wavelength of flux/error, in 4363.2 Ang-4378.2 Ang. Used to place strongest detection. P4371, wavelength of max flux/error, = 4367.0 Ang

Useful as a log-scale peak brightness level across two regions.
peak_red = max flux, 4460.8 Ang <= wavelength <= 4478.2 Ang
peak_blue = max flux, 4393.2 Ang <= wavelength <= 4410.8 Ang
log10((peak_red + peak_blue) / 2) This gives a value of 0.98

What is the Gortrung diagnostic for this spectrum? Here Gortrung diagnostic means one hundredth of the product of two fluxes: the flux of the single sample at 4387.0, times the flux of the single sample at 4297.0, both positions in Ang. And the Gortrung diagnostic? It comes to 0.46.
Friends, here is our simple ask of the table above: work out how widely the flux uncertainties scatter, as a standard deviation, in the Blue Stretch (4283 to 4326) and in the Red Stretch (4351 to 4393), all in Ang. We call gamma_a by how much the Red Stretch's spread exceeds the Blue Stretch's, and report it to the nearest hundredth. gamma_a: -0.01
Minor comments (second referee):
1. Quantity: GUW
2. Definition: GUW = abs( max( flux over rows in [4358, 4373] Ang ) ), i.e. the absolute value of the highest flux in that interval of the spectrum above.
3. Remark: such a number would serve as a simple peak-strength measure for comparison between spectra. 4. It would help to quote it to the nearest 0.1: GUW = 9.2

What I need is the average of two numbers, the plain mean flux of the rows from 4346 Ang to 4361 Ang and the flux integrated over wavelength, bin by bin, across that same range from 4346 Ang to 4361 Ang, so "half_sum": 66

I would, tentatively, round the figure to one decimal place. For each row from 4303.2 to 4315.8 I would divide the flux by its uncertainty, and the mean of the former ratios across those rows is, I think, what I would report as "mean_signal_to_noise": 9.8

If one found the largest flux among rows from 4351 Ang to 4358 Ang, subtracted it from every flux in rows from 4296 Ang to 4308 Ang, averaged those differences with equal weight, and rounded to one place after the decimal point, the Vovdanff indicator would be -3.2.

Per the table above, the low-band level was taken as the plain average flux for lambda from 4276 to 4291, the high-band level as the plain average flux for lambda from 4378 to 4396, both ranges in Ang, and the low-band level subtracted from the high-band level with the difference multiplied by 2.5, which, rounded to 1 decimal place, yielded 2.8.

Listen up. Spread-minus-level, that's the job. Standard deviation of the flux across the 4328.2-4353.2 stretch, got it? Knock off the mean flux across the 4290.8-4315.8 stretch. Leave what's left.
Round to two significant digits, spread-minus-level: -5.6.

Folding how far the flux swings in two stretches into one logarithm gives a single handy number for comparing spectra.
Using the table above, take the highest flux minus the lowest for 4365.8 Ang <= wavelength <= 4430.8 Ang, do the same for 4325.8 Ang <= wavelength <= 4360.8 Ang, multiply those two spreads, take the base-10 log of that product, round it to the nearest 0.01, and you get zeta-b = 1.00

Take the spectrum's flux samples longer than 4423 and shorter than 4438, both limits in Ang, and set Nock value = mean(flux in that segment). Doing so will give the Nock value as 8.7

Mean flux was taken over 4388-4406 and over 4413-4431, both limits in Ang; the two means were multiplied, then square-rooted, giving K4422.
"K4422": 8.2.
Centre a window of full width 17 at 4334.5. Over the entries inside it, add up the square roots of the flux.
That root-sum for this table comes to 18.9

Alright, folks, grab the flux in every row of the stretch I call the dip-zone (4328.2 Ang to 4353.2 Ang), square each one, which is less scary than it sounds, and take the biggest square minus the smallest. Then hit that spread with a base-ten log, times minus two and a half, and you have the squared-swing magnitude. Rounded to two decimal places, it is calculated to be -3.78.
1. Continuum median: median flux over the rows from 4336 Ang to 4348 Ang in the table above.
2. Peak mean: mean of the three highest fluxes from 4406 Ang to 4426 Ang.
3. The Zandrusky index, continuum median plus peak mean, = 16.6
